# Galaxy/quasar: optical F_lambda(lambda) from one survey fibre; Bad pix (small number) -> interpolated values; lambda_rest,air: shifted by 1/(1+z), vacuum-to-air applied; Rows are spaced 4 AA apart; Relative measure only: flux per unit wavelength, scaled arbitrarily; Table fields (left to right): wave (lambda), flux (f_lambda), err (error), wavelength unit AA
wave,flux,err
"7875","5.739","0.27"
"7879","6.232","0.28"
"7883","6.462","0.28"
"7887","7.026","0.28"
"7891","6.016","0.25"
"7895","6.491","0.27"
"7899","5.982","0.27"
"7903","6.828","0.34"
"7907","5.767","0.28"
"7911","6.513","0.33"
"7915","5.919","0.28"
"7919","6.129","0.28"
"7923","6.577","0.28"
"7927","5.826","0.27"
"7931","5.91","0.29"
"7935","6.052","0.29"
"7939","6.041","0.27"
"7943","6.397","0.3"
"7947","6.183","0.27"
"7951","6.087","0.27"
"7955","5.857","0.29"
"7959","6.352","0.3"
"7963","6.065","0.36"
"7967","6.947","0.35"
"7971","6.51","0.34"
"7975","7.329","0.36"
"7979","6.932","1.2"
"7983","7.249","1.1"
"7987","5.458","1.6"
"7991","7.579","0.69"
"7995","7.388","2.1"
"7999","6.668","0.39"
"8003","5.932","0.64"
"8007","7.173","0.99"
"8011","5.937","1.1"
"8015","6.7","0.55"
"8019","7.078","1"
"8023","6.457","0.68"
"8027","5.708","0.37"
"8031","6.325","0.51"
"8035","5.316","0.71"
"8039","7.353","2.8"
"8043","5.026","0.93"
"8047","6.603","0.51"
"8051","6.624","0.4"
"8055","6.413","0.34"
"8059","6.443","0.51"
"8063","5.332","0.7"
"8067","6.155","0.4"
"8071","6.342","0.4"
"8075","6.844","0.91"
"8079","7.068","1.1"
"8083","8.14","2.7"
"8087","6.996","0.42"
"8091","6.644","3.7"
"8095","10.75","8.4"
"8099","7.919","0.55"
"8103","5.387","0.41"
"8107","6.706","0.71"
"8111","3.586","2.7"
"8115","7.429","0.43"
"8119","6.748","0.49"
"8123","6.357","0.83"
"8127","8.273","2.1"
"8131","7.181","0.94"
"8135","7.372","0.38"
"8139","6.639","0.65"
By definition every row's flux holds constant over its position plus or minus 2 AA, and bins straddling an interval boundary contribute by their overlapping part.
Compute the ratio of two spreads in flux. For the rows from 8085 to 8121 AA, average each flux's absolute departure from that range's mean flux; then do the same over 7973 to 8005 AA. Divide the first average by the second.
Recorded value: 2.0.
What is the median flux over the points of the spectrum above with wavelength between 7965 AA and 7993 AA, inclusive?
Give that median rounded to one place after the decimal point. 6.9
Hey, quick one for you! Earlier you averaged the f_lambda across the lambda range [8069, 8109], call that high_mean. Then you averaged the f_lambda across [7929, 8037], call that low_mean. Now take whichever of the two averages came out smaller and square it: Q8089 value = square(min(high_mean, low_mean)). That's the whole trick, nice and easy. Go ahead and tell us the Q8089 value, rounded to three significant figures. 41.4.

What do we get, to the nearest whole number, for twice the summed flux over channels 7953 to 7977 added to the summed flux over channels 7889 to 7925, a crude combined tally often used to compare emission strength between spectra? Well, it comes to 134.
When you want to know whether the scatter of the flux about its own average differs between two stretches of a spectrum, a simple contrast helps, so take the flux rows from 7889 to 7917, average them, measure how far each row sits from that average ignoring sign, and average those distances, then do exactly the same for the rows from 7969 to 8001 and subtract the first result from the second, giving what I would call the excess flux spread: 0.17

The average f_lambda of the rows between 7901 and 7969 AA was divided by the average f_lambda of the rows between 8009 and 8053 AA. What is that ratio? 0.99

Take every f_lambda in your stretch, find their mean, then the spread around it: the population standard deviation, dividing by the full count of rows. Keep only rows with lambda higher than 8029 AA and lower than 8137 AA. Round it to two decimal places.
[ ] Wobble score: 1.26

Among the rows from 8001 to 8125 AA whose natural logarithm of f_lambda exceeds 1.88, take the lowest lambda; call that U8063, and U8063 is 8007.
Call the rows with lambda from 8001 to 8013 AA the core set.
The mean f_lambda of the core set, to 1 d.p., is 6.3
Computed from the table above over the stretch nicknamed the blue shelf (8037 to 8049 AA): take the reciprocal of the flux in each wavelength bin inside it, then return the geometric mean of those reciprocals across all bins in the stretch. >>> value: 0.1600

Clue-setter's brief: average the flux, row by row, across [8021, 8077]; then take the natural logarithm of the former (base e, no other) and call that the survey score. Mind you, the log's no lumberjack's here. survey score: 1.83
